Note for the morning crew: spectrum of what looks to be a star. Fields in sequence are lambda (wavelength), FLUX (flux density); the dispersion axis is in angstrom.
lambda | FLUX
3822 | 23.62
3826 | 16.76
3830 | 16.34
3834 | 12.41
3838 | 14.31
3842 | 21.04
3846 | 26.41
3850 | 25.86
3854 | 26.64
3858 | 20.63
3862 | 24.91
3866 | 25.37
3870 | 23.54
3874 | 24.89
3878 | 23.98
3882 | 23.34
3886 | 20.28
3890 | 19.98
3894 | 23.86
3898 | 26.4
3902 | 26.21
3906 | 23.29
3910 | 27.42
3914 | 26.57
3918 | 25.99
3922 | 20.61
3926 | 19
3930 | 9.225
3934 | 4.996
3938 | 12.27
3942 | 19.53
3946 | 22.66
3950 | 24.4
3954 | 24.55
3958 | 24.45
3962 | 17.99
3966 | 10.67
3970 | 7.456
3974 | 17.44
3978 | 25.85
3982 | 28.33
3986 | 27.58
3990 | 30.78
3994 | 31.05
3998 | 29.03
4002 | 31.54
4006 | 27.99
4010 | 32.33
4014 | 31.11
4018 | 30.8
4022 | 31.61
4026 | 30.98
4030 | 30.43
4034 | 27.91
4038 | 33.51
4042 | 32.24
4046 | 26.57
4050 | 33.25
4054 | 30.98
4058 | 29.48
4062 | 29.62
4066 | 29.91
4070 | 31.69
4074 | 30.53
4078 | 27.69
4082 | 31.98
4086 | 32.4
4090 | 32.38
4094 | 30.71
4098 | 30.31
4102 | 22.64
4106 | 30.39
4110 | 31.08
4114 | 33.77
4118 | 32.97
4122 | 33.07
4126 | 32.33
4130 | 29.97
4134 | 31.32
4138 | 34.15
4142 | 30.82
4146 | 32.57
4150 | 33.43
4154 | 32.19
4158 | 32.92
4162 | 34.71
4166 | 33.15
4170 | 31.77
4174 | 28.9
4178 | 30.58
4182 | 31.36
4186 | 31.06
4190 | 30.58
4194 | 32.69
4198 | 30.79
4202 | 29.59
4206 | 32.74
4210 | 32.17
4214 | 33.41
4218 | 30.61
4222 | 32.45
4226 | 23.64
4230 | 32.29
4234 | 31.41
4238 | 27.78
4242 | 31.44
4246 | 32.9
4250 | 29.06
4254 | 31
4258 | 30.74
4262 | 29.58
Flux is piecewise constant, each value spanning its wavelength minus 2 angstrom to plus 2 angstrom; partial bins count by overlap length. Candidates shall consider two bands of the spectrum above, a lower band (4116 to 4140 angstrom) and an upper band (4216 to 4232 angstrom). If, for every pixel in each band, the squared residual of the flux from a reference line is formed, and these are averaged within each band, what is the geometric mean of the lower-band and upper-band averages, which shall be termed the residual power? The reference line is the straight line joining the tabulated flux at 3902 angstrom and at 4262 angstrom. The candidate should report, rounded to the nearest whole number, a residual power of 15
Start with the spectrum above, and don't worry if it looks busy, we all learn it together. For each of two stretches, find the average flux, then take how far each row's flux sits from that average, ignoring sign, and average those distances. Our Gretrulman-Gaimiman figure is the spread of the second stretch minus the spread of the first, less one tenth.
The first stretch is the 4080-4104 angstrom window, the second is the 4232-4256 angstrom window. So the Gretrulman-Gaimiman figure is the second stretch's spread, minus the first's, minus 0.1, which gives -1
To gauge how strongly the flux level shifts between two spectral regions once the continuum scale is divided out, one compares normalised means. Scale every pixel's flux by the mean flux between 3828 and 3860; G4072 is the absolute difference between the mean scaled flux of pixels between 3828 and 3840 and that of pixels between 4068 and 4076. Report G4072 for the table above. 0.8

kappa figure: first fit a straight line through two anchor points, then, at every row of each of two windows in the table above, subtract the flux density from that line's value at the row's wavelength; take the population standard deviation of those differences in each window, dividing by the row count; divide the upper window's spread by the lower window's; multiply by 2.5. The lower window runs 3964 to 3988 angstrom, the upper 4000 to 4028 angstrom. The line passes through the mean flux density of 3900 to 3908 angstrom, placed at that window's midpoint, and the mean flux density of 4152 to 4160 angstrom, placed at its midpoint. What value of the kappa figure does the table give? 0.39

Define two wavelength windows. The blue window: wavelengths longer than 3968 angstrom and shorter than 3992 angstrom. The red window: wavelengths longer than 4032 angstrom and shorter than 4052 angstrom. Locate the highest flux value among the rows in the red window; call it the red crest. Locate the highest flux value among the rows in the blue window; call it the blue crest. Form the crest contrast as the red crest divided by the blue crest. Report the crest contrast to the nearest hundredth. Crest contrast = 1.09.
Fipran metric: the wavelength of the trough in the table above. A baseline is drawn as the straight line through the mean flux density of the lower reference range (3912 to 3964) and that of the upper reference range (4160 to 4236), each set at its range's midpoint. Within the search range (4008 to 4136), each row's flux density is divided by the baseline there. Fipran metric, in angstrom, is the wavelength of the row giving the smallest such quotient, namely 4102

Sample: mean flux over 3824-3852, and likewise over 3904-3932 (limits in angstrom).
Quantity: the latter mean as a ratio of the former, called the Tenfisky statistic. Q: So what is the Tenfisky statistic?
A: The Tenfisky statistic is 1.1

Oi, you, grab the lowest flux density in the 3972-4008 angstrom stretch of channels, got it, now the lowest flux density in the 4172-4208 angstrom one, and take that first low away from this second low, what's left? 11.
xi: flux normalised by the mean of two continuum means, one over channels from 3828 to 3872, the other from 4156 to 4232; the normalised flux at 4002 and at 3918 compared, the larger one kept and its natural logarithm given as 0.18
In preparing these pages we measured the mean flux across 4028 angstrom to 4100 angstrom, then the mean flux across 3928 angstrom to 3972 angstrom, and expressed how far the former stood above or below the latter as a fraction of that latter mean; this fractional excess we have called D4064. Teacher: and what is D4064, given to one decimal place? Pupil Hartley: 0.9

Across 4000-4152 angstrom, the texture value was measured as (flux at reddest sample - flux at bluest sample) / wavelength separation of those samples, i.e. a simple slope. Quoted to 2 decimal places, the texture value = 0.01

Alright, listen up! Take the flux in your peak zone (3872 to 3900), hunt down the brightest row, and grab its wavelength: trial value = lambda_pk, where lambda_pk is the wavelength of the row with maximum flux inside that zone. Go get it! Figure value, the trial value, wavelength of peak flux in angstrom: 3898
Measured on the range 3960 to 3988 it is 3982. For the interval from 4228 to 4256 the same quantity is 4246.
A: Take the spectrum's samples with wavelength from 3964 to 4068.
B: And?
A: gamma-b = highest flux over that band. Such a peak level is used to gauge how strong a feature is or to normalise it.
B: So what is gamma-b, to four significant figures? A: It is 33.51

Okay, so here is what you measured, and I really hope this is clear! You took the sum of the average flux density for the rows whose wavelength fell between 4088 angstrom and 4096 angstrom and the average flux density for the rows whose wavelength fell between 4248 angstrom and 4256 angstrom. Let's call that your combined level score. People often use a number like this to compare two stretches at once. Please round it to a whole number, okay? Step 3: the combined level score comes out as 62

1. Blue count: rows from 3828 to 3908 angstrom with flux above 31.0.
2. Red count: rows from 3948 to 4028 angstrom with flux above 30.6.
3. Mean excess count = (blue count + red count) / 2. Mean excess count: 4.0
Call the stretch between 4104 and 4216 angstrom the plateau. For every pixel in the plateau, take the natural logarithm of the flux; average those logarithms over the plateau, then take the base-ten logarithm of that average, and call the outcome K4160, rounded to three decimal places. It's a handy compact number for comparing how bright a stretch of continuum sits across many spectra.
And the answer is 0.539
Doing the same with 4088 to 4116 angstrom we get 0.532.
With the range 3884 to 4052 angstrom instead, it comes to 0.496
